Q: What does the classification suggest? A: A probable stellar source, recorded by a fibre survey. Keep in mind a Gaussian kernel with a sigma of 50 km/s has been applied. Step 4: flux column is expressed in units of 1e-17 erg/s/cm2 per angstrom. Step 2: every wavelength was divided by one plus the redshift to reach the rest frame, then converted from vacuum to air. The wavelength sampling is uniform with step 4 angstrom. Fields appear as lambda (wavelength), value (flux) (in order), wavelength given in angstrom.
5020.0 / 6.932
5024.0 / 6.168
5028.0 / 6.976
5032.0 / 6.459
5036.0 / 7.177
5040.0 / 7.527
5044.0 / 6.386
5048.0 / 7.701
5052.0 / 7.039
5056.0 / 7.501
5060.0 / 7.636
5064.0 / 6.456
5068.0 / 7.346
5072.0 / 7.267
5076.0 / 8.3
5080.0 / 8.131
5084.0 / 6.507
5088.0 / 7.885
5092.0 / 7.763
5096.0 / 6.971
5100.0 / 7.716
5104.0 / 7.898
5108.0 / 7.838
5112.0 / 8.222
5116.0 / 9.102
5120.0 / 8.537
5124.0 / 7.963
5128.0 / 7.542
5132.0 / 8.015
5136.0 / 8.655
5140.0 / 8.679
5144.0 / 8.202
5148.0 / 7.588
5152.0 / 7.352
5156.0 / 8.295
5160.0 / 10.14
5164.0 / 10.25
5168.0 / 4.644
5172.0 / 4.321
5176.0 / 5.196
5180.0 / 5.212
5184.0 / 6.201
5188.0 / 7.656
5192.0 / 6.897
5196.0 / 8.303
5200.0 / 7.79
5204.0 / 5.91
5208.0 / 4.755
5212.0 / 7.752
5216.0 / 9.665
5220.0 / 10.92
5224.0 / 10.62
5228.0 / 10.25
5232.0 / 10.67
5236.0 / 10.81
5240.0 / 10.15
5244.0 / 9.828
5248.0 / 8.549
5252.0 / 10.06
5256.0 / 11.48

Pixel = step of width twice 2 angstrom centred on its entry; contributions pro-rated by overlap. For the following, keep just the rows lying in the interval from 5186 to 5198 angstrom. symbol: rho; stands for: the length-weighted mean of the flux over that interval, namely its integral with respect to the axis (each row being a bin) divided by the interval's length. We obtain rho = 7.6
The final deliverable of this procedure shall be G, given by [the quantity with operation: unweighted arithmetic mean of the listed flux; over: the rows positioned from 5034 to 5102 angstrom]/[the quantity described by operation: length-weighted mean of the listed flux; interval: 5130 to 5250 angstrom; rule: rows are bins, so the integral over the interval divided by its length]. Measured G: 0.91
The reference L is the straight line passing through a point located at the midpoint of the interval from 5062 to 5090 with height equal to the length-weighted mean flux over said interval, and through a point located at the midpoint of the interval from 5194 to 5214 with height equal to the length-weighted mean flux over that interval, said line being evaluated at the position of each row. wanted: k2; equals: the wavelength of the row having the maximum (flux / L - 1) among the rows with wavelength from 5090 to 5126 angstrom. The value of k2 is 5116.0 angstrom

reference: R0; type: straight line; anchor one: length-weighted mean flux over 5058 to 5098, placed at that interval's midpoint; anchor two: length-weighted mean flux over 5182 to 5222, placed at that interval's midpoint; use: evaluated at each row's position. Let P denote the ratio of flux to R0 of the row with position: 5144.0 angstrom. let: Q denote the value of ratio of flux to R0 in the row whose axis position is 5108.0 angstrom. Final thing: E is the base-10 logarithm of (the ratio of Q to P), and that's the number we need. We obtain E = -0.02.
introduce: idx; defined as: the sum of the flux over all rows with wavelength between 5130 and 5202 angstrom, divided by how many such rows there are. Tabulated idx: 7.4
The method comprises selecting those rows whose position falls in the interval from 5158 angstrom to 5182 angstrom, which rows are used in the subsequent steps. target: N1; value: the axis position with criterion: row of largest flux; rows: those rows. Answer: 5164.0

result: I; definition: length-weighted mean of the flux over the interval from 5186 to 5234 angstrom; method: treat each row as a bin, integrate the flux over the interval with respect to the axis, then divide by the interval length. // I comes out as 8.43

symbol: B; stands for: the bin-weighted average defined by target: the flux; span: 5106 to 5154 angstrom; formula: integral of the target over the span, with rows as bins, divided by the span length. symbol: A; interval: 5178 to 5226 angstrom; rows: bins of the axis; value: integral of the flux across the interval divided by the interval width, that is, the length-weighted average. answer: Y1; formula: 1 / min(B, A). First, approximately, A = 7.6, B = 8.1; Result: 0.131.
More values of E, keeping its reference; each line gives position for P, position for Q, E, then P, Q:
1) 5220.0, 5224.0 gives -0.01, 1.44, 1.39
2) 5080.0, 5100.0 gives -0.02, 1.09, 1.04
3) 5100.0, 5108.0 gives 0.01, 1.04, 1.05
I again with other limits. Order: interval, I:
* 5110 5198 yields 7.59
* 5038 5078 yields 7.32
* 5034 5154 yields 7.70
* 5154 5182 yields 6.87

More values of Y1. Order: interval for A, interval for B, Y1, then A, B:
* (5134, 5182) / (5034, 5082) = 0.136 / 7.4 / 7.4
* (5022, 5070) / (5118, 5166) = 0.142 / 7.0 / 8.4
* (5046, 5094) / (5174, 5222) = 0.139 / 7.5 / 7.2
